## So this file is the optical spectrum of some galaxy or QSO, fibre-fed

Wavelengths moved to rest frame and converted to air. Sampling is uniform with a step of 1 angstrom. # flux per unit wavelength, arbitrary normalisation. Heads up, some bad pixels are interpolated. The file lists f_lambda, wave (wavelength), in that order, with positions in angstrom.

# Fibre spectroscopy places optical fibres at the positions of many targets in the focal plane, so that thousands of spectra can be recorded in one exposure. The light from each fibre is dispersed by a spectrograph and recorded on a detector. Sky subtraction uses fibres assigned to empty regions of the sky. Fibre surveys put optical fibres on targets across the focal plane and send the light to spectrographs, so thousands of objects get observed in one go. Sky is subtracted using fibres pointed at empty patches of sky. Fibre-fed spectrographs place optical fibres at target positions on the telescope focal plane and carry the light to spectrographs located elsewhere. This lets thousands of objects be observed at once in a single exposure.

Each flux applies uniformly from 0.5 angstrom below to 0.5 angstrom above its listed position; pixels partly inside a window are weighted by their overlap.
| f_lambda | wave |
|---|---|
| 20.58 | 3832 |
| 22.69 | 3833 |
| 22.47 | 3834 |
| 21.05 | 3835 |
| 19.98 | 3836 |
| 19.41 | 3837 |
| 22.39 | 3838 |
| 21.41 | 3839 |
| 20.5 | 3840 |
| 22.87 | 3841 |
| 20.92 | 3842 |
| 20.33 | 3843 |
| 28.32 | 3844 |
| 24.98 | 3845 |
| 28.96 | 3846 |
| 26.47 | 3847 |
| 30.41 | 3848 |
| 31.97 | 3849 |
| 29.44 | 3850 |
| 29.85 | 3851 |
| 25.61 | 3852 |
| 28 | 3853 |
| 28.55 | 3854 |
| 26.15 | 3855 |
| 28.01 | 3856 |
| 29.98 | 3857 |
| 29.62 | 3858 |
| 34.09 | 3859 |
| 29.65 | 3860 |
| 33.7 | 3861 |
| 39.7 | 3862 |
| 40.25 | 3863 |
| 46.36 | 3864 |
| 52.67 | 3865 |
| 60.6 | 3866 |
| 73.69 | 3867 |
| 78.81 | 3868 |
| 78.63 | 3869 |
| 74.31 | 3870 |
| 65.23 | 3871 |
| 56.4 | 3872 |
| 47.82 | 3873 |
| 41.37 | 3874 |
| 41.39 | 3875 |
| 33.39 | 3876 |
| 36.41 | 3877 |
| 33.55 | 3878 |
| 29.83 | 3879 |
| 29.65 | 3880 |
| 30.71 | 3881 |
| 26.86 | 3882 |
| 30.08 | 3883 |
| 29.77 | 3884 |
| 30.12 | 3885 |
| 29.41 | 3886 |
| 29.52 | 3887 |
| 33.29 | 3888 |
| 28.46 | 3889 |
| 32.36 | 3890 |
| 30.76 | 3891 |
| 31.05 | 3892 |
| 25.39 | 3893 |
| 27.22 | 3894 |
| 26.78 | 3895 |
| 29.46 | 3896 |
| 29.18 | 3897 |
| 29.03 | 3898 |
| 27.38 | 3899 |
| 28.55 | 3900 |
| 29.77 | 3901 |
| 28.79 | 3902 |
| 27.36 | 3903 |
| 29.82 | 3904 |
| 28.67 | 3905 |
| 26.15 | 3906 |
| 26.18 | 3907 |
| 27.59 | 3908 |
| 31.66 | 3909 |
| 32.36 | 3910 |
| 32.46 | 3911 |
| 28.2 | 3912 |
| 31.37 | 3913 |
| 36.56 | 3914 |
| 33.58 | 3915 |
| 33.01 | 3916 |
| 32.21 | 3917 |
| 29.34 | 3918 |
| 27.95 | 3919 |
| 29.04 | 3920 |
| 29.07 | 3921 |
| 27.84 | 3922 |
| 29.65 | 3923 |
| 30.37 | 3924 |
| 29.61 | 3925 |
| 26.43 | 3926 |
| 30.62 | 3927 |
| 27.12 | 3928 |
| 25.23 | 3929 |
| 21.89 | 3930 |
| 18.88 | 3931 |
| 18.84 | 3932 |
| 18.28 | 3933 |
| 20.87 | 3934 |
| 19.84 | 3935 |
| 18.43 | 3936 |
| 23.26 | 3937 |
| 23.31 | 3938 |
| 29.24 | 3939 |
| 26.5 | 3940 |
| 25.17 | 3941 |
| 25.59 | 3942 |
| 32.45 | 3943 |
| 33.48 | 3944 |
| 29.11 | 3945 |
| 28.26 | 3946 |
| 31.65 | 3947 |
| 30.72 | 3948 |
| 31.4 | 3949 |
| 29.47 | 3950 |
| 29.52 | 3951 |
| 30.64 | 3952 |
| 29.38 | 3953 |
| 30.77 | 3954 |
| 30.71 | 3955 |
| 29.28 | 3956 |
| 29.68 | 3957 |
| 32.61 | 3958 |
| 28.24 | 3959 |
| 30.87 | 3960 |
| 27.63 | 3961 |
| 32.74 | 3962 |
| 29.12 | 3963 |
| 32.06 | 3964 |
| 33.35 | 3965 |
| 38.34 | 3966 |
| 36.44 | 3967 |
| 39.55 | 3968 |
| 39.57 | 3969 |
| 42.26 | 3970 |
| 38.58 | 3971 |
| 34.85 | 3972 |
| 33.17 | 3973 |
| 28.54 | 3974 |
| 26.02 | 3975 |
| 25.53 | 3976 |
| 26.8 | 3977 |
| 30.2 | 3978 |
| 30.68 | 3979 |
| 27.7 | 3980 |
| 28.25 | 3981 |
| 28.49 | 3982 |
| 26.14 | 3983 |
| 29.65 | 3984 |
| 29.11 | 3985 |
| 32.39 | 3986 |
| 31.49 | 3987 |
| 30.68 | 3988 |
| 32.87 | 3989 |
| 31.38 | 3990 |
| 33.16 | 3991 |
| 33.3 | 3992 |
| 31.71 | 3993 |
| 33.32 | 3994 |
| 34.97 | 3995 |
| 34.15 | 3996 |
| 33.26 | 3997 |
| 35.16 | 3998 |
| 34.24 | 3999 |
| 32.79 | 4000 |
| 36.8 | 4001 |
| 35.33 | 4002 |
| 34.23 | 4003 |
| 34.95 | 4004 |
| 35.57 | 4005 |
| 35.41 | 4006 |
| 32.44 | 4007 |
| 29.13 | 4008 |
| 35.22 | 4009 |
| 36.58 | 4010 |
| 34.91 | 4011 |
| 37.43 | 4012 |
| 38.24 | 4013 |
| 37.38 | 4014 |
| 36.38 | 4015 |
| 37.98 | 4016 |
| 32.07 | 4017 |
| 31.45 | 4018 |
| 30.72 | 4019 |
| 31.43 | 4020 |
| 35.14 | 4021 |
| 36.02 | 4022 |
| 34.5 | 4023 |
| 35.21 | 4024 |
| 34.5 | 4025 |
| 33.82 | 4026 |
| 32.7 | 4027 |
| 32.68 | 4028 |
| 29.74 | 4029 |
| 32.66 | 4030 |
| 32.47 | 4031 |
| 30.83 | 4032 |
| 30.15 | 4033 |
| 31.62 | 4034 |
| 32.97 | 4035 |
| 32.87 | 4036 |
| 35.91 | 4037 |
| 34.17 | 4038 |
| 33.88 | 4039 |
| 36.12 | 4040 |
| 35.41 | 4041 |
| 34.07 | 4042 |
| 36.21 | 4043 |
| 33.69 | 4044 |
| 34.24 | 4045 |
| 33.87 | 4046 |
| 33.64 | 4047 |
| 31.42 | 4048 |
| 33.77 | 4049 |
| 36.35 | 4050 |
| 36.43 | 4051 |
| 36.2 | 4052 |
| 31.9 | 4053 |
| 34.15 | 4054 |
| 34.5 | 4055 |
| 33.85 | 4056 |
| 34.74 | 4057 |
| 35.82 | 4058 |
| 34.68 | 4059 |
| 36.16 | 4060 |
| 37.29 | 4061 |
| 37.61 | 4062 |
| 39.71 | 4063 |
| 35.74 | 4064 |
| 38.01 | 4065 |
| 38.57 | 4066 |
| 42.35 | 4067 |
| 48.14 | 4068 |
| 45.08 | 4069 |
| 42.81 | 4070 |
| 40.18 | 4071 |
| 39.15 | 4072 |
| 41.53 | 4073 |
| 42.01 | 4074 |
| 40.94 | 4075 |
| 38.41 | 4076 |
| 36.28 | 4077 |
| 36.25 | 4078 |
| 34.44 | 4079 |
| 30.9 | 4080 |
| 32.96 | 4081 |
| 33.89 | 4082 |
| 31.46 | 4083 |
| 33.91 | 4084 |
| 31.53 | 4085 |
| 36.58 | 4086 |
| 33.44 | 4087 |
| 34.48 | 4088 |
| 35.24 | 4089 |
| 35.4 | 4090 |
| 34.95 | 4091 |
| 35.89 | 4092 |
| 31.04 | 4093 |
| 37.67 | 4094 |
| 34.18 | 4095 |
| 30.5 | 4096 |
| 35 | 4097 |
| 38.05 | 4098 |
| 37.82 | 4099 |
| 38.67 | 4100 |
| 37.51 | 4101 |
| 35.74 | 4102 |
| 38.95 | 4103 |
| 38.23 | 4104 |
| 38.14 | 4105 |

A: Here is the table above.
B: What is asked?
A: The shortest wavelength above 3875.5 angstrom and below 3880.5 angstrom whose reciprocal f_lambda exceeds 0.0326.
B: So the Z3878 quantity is 3879 angstrom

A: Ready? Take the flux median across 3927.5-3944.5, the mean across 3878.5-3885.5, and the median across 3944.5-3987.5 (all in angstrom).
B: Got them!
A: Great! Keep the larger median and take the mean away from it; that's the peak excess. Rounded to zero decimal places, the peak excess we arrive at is 1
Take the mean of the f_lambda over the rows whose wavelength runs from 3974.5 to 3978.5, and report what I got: 27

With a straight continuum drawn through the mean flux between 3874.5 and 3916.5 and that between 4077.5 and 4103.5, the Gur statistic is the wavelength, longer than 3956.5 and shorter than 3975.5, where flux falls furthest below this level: 3975 angstrom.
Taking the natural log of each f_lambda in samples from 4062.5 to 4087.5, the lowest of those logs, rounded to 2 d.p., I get 3.43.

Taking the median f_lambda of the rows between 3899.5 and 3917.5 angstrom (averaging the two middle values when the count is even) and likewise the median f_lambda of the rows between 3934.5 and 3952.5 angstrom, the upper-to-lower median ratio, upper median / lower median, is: 0.98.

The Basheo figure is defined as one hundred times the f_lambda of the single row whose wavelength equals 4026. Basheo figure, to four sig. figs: 3382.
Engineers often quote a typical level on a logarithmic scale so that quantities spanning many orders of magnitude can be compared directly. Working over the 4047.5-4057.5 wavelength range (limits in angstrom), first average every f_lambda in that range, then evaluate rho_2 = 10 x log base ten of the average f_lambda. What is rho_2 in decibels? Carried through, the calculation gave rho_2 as 15.4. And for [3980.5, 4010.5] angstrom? 15.2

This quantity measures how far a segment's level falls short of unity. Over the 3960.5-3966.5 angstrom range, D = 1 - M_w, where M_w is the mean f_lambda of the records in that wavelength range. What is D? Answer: -31.2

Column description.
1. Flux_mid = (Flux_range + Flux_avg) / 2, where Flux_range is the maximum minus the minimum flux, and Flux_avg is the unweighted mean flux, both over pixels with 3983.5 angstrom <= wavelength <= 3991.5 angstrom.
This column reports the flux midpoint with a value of 17.7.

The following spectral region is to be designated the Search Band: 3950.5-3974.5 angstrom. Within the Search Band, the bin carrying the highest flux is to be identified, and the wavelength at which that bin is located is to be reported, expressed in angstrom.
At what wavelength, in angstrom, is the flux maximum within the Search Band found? 3970 angstrom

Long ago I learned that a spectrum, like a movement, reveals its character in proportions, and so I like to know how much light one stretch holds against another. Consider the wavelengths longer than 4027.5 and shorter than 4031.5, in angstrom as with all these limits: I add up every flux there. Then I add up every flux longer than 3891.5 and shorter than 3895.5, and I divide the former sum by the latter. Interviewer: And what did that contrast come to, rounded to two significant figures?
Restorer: 1.2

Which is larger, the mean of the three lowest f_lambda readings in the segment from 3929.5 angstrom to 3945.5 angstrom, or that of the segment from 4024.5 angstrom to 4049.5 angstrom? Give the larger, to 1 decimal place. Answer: 30.2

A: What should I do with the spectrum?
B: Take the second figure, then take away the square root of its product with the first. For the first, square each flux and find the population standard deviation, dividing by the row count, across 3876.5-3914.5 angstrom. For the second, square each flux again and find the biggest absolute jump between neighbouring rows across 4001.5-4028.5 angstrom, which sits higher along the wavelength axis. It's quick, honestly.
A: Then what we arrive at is 160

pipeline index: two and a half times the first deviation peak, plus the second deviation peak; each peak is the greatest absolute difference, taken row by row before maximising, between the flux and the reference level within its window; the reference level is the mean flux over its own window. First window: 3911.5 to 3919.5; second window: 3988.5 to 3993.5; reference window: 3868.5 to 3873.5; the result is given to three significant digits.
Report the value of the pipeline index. 124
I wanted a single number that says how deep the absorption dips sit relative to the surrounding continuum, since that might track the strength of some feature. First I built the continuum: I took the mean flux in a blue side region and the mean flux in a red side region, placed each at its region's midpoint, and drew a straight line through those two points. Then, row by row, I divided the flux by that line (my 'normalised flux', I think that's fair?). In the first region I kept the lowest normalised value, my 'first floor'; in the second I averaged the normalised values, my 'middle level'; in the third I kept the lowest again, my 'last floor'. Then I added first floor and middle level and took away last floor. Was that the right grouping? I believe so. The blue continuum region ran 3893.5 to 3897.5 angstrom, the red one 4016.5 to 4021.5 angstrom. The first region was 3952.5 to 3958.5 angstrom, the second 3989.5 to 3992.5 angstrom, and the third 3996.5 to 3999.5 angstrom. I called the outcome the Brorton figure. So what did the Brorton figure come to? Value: 0.96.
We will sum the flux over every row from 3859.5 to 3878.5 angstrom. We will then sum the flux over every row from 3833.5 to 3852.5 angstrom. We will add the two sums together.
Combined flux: 1431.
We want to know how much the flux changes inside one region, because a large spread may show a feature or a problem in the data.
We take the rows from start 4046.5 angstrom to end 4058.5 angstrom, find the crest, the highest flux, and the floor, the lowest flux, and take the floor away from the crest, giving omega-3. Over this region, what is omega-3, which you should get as 5.0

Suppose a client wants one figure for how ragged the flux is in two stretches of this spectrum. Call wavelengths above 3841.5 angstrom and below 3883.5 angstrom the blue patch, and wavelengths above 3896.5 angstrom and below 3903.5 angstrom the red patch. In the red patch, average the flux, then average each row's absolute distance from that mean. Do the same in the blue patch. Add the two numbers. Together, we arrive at 13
